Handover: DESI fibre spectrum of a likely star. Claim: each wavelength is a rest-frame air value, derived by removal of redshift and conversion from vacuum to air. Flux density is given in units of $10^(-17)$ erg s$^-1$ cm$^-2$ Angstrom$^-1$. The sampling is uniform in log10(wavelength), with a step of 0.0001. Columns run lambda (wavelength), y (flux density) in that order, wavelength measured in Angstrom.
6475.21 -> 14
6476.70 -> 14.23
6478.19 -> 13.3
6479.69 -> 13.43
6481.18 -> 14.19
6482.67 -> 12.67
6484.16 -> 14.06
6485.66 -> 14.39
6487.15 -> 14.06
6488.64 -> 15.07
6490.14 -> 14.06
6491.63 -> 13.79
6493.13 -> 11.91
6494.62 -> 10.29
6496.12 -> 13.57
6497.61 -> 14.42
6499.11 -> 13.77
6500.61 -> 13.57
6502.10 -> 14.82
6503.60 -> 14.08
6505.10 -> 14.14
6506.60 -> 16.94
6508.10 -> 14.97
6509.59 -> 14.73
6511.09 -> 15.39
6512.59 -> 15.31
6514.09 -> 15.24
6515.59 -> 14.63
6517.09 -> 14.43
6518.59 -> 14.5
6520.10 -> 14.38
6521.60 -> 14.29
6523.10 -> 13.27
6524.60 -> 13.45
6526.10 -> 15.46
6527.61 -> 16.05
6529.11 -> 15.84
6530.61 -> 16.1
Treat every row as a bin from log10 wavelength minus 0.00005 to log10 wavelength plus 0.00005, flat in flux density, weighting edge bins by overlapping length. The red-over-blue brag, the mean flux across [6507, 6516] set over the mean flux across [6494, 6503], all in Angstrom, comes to 1.12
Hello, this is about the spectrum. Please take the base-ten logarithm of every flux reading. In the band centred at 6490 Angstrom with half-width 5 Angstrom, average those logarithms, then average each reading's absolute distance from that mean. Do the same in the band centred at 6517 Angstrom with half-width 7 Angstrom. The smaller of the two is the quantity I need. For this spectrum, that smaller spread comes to 0.014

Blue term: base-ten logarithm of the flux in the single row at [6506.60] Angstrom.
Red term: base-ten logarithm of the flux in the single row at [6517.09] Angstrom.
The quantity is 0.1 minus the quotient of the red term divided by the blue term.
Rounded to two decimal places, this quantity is -0.84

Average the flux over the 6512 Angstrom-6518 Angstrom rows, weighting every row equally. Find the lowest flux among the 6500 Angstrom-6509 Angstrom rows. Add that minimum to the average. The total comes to 28.5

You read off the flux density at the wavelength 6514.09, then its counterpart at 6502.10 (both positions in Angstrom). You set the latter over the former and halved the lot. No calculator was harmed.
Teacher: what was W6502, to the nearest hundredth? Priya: 0.49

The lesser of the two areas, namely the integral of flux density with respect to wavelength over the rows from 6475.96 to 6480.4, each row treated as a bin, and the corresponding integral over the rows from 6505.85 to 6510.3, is 61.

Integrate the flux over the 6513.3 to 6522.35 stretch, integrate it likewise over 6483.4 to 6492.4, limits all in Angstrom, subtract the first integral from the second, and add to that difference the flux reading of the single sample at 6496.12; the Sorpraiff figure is 10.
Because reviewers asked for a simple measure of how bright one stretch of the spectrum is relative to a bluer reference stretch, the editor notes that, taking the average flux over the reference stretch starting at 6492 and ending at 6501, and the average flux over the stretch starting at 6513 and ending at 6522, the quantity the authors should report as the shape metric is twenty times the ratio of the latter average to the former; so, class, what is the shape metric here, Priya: 22.6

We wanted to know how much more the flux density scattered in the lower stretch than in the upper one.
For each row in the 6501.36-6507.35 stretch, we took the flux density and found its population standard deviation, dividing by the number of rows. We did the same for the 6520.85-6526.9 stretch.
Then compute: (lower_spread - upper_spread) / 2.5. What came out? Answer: 0.1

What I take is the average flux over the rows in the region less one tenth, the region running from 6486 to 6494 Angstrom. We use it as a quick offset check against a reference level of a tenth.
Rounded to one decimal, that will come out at 13.7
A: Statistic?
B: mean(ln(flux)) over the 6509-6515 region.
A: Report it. 2.72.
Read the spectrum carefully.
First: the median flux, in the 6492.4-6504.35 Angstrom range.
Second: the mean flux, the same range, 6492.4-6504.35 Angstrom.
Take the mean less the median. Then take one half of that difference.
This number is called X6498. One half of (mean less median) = -0.18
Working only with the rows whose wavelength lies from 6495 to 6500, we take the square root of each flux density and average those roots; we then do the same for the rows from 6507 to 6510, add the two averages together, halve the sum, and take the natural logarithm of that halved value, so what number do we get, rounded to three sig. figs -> 1.33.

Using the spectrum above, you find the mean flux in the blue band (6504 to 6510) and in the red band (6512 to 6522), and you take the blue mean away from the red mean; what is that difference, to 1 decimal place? -0.5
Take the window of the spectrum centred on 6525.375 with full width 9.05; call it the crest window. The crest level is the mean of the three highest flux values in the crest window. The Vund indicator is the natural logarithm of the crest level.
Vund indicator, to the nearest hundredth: 2.76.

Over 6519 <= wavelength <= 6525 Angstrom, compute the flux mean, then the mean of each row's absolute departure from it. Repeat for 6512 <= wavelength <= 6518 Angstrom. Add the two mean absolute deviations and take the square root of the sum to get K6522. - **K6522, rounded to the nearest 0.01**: 0.93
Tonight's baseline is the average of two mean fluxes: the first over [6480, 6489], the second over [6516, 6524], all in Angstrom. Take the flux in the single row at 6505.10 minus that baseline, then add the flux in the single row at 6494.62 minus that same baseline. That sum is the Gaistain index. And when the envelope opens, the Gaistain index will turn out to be -3.8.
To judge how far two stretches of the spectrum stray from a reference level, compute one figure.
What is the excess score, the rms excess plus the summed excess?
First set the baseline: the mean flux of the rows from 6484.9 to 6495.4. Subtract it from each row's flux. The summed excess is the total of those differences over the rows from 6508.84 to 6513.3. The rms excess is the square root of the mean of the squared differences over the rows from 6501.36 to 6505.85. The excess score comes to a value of 6.4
